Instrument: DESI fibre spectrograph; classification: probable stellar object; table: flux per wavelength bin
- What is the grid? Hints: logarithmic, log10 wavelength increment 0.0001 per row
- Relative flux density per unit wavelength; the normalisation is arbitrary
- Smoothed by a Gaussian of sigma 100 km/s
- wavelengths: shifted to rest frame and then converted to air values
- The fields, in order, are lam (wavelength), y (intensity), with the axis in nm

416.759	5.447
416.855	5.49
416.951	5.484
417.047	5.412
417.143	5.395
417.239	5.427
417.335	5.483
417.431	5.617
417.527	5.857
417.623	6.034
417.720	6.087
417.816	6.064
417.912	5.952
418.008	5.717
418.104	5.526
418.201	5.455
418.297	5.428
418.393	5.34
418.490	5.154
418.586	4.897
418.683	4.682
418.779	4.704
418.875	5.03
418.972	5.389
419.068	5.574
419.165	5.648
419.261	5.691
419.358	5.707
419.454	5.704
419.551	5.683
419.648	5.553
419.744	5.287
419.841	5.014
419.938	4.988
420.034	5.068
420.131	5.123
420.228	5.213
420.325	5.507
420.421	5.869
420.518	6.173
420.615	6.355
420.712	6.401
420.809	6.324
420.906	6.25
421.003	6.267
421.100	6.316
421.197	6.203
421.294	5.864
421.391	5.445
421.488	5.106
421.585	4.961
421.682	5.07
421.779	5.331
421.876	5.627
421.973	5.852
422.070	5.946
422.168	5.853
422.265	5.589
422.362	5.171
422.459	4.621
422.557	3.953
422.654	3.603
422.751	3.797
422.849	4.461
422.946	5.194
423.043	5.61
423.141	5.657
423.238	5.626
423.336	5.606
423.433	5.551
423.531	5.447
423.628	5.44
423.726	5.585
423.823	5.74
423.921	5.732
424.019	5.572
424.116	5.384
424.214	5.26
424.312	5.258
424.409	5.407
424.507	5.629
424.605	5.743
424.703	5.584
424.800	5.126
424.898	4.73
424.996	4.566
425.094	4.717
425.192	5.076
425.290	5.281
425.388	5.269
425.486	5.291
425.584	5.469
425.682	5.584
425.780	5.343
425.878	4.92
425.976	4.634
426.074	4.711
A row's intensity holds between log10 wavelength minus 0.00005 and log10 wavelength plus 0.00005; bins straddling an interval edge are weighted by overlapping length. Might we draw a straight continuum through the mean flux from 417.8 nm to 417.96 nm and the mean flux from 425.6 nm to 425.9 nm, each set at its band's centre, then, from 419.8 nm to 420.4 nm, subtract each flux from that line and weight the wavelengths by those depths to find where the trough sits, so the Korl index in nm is 420.04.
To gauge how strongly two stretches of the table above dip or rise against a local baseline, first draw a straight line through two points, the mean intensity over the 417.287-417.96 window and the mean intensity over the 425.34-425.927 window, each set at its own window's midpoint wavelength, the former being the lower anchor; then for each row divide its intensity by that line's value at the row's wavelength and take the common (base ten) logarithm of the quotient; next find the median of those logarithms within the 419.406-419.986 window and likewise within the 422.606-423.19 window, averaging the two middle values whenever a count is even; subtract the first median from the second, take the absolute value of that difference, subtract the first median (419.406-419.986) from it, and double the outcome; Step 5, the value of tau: 0.12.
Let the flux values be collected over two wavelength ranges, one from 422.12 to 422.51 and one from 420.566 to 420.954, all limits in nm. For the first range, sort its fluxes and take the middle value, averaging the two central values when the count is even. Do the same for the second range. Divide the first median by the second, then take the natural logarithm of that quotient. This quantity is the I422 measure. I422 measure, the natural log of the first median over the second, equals -0.16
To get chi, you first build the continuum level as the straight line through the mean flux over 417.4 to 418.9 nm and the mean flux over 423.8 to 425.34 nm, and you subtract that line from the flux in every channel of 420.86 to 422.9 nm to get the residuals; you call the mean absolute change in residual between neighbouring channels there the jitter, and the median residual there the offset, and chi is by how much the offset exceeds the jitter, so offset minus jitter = -0.22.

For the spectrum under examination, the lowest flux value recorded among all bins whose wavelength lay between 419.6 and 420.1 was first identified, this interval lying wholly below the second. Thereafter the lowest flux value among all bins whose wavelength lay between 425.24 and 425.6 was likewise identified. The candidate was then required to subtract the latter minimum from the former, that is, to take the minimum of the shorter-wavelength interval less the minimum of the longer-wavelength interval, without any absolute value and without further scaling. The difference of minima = -0.28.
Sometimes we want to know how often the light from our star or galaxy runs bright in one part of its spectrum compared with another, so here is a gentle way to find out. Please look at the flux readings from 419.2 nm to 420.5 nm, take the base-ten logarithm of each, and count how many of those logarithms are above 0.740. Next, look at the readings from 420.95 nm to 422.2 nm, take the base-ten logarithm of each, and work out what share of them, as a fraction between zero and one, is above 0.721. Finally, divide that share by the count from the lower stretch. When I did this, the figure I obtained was 0.11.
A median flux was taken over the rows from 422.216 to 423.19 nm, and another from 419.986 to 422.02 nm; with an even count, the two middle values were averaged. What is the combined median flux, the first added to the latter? 10.7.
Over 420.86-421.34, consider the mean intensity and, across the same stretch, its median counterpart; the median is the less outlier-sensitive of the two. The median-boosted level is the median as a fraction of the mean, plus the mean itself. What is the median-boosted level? 7.19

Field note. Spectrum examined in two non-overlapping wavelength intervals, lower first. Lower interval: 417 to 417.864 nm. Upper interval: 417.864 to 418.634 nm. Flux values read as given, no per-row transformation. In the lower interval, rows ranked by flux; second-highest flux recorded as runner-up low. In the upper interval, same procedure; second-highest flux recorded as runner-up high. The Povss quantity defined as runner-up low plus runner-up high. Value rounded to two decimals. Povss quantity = 11.78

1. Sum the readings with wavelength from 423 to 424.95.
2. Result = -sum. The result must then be -110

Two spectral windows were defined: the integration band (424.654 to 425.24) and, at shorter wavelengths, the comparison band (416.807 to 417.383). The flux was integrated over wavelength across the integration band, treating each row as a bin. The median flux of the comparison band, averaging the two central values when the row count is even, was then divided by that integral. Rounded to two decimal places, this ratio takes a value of 1.87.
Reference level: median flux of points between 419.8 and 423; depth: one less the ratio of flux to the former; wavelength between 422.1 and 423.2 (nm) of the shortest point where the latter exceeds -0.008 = 422.362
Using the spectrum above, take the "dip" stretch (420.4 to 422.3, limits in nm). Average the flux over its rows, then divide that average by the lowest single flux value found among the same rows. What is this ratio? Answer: 1.18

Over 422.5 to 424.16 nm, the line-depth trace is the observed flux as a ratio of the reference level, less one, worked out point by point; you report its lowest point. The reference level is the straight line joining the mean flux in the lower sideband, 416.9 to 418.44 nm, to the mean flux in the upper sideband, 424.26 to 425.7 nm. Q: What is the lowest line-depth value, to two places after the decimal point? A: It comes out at -0.33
